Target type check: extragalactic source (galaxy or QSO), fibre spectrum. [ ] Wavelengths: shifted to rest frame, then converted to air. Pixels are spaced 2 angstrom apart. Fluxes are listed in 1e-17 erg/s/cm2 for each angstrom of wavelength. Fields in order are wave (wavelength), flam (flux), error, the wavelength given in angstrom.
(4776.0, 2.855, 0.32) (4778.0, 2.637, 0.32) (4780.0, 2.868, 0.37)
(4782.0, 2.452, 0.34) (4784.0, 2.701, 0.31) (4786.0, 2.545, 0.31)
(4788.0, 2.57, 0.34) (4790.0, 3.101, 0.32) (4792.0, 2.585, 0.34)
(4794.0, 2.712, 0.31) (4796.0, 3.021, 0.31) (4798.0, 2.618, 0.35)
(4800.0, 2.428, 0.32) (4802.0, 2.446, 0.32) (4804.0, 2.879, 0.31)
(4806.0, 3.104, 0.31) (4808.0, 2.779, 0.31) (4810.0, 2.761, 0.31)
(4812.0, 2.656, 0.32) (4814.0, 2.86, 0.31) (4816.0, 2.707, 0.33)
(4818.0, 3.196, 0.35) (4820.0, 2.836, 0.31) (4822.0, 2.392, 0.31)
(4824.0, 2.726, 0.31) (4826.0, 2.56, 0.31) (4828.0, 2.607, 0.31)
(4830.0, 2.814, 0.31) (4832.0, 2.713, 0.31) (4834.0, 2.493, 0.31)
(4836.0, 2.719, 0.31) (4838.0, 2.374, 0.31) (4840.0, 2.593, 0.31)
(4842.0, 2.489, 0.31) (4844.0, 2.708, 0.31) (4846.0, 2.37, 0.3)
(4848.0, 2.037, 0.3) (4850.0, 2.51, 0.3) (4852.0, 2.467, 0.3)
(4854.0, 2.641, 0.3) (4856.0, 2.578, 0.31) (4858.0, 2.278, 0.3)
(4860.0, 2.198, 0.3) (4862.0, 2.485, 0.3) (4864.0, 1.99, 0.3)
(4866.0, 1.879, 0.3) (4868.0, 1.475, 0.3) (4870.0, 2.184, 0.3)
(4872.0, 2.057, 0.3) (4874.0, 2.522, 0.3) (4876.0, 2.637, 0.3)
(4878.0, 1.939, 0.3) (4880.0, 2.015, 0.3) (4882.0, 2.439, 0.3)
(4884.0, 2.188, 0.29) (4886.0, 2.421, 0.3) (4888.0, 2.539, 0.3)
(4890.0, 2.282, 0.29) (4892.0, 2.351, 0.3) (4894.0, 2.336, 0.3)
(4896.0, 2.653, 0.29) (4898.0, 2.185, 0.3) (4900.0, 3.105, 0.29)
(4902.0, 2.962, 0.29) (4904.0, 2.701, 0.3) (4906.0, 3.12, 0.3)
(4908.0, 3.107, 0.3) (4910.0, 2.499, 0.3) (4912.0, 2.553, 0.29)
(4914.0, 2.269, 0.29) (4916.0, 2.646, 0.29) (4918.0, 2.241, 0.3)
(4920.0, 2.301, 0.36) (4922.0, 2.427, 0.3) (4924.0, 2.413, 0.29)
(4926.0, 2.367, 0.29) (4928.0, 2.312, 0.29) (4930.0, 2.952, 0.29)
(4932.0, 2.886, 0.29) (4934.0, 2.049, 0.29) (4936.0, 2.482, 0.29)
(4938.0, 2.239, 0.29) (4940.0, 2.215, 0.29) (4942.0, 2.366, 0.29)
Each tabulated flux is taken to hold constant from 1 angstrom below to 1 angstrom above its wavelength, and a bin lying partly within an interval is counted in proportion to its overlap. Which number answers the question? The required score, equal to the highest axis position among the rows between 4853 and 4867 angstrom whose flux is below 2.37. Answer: 4866.0 angstrom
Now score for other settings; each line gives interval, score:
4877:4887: 4884.0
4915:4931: 4928.0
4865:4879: 4878.0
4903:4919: 4918.0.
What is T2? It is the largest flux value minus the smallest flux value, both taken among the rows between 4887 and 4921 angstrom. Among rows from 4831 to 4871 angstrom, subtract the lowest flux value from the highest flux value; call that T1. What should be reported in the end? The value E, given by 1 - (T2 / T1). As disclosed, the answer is 0.2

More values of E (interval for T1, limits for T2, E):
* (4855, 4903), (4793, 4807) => 0.6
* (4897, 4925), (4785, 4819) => 0.2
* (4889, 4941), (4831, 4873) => -0.2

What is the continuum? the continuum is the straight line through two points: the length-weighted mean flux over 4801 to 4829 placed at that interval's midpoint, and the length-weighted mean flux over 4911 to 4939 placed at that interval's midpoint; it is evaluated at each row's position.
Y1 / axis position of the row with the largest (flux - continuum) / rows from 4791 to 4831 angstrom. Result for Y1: 4818.0 angstrom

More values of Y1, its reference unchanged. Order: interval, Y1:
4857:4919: 4906.0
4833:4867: 4844.0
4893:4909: 4906.0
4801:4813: 4806.0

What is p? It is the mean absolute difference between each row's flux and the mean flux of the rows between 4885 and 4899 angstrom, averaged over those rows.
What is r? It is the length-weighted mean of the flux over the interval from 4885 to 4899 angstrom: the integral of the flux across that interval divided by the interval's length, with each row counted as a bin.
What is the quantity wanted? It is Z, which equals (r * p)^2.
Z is 0.09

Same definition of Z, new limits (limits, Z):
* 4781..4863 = 0.23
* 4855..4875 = 0.30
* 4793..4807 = 0.37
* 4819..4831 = 0.13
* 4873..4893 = 0.18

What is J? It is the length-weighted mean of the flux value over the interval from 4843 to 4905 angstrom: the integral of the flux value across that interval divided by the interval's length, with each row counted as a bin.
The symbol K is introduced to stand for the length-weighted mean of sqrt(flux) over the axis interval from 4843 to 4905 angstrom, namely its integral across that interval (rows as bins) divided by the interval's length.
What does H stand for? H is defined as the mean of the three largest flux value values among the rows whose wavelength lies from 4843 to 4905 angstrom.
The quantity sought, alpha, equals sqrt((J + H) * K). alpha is 2.85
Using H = 2.9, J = 2.4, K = 1.53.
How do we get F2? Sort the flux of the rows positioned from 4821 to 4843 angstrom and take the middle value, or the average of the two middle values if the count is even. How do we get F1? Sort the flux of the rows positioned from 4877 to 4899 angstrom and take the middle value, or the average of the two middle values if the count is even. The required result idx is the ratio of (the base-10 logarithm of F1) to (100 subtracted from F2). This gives -0.0038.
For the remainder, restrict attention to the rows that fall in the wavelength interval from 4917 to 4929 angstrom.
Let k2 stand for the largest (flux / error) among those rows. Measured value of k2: 8.32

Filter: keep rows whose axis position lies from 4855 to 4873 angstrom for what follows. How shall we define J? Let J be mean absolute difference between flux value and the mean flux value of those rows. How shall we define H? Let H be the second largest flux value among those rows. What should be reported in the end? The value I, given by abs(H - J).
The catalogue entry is 2.2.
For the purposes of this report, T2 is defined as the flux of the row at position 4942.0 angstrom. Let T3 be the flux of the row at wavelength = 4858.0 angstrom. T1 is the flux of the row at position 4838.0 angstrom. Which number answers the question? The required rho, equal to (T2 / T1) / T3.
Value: 0.44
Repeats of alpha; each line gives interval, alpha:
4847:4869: 2.68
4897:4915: 3.10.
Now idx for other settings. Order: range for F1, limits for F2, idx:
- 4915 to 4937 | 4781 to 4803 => -0.0039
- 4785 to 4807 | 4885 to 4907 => -0.0043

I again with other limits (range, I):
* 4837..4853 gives 2.5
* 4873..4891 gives 2.3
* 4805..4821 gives 3.0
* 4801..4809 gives 2.7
